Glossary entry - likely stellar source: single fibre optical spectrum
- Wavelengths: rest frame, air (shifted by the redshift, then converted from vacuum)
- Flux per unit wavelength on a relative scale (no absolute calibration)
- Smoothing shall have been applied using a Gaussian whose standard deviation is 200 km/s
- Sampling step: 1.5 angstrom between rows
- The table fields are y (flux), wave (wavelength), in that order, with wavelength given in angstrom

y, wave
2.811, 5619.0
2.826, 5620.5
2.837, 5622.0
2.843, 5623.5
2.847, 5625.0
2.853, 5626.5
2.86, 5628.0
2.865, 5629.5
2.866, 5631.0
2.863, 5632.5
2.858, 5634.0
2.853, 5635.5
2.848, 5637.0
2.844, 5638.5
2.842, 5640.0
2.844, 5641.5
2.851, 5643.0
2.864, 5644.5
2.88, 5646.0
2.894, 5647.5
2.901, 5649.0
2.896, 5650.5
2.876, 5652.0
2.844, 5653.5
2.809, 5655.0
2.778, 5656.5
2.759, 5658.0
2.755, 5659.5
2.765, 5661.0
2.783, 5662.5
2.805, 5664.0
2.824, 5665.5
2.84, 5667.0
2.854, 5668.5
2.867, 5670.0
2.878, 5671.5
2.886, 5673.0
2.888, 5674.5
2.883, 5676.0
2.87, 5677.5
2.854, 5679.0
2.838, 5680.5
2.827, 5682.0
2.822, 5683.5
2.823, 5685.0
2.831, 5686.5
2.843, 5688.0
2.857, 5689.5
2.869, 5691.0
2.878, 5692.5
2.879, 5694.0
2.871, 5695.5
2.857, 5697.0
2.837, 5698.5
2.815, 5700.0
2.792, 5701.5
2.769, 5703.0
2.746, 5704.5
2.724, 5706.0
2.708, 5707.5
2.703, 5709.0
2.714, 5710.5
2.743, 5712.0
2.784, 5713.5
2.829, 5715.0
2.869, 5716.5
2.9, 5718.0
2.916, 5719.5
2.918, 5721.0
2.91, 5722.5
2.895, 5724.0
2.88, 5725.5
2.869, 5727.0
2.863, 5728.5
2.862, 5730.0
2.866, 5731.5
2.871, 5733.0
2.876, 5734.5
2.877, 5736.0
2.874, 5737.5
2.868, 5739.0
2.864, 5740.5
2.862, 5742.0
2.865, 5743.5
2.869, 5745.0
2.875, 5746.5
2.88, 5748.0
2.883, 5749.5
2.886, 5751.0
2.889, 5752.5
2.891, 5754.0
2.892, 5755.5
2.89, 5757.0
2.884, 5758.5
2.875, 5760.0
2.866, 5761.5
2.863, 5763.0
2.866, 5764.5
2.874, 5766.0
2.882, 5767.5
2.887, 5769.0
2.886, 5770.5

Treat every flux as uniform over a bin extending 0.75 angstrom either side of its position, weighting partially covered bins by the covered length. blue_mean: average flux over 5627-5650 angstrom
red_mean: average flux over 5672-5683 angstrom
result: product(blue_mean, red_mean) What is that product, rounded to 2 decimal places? 8.20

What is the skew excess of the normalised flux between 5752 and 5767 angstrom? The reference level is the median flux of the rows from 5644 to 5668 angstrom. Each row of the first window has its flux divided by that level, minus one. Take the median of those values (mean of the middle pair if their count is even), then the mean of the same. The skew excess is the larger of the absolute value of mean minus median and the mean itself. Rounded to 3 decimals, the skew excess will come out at 0.017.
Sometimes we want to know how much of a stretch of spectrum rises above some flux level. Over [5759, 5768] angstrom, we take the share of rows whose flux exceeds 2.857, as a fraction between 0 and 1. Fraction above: 1.0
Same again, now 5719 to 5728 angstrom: 1.0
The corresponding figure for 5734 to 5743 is 1.0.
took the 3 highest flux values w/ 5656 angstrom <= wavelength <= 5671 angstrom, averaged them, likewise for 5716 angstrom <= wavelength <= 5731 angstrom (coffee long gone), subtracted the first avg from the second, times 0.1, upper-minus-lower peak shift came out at 0.0061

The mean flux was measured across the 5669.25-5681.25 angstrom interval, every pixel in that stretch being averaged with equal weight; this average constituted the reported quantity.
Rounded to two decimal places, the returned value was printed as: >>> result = 2.87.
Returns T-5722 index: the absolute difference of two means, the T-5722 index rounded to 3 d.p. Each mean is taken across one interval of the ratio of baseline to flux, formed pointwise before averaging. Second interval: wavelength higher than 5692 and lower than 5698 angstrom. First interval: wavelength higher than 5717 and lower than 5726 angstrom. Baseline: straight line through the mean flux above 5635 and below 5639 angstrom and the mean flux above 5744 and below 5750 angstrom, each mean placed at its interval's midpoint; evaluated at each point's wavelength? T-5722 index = 0.009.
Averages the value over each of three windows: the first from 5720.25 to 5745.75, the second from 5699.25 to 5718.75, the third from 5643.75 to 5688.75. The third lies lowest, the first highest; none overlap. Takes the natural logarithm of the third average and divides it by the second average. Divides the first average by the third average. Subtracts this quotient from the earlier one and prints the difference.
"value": -0.636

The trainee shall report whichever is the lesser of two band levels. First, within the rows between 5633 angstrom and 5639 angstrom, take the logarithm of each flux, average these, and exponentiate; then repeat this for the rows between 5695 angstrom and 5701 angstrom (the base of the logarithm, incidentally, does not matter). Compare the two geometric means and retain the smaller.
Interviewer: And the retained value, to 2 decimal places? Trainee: 2.84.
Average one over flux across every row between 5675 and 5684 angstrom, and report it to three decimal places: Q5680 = 0.351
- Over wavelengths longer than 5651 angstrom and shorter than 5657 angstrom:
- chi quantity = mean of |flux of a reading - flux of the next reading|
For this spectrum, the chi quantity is 0.033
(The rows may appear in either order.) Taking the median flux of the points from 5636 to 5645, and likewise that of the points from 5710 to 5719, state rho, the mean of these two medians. 2.83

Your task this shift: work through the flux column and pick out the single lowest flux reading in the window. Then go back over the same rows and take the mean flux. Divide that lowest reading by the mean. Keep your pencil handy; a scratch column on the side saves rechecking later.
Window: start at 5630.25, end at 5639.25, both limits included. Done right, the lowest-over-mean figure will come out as 0.9960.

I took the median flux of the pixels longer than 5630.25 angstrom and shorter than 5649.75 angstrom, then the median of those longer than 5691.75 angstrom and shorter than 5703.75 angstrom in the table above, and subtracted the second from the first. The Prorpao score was 0.01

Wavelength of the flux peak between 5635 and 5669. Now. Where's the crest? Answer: 5649.0 angstrom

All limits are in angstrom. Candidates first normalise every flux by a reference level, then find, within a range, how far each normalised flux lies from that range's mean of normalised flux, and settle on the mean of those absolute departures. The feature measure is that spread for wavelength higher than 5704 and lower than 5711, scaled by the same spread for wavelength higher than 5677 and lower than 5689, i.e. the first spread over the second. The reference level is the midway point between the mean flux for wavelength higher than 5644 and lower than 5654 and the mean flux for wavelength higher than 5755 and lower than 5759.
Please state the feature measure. 1.0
